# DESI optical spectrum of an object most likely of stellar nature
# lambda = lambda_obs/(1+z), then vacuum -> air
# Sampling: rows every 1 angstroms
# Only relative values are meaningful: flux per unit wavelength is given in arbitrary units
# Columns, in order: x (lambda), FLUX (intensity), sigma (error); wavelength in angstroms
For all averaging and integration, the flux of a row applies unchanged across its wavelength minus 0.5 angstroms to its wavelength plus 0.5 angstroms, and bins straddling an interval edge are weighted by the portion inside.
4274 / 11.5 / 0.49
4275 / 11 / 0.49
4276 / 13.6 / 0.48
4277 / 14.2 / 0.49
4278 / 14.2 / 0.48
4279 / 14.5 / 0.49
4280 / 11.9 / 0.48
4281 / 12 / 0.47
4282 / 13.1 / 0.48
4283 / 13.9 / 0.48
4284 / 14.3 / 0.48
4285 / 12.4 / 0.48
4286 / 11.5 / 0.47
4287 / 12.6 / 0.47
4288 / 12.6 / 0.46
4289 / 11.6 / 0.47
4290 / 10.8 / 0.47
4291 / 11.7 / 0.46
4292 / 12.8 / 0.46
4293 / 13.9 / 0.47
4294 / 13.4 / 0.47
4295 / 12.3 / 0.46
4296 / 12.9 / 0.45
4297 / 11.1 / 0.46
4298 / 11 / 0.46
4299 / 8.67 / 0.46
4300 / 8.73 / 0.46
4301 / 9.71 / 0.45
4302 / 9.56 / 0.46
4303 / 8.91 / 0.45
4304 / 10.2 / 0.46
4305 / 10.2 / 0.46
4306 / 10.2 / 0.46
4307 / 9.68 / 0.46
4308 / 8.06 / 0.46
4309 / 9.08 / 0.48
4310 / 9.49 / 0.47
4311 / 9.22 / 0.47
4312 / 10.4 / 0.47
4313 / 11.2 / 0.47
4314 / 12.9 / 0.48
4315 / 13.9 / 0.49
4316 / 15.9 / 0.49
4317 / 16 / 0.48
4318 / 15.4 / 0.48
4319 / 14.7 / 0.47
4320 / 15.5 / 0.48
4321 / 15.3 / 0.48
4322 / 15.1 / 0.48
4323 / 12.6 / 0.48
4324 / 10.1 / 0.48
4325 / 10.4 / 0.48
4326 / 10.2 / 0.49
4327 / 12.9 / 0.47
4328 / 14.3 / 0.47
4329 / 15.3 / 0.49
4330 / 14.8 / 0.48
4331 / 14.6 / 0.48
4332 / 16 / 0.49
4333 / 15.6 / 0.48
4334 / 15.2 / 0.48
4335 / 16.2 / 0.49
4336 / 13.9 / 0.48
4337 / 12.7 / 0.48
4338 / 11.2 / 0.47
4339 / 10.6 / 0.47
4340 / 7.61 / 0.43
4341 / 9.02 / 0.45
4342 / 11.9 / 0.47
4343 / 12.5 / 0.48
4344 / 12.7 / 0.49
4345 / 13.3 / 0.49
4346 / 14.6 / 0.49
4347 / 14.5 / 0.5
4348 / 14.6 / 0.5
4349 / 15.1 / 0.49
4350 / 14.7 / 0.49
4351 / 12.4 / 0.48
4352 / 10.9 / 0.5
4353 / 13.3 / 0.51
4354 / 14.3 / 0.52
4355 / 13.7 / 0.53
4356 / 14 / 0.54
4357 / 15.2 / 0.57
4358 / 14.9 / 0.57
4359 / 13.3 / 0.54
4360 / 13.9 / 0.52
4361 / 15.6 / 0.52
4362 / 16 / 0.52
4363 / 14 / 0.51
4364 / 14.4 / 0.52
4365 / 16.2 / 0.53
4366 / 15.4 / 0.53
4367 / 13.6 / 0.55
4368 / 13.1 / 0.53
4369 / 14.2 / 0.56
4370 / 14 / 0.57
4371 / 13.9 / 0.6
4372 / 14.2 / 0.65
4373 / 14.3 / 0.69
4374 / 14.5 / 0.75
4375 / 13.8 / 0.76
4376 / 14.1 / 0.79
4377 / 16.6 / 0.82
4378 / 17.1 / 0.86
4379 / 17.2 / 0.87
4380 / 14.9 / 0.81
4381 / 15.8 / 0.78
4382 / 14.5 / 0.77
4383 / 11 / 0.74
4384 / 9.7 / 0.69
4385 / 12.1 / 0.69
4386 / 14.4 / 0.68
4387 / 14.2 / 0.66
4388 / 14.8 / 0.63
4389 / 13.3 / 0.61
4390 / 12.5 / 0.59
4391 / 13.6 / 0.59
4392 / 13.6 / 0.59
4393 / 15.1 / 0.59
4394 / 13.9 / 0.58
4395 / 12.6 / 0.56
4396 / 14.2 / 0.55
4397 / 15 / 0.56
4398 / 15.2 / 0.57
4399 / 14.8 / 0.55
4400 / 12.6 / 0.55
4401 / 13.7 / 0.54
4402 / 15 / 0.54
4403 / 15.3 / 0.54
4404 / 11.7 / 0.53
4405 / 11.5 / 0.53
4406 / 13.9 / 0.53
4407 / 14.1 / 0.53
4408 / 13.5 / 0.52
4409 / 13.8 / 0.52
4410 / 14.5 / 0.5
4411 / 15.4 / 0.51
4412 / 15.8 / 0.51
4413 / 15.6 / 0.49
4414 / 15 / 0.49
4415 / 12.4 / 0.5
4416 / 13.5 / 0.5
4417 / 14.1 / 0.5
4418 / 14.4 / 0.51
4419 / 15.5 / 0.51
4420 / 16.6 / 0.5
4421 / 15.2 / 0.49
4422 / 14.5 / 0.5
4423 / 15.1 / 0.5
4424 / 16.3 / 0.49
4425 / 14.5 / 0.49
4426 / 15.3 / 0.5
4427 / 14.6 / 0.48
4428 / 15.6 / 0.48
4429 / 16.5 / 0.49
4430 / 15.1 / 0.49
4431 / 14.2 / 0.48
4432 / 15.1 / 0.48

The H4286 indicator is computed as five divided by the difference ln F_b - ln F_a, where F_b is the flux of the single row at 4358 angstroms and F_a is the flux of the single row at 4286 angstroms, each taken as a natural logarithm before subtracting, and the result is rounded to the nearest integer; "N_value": 19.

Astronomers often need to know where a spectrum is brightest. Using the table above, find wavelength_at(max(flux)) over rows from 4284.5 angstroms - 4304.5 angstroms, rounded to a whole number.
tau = 4293 angstroms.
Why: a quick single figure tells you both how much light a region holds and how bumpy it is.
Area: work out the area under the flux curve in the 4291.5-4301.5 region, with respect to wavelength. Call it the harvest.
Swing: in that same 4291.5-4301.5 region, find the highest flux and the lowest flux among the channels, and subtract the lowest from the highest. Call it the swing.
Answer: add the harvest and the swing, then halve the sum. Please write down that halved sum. 60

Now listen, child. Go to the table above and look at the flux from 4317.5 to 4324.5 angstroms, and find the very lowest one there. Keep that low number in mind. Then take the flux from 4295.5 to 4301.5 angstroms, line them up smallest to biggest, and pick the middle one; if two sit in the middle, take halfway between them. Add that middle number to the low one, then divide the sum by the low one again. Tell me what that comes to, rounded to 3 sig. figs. 2.03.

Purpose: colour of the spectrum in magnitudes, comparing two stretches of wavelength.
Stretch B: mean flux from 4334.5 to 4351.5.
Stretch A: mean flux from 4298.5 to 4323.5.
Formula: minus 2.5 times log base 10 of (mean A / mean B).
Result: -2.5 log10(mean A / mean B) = 0.10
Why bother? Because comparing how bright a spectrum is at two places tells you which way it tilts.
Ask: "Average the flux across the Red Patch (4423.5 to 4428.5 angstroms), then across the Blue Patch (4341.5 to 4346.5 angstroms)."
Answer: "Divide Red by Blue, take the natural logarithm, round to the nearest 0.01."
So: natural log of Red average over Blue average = 0.16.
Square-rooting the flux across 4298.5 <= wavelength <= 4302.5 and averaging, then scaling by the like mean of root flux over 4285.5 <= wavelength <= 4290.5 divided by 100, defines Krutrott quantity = 0.104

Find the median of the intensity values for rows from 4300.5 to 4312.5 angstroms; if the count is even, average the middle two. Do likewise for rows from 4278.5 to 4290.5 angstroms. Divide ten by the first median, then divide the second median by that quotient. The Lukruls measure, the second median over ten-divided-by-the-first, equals 12.0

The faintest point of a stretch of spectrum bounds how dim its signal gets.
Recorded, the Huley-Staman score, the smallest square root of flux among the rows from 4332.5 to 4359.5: 2.76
